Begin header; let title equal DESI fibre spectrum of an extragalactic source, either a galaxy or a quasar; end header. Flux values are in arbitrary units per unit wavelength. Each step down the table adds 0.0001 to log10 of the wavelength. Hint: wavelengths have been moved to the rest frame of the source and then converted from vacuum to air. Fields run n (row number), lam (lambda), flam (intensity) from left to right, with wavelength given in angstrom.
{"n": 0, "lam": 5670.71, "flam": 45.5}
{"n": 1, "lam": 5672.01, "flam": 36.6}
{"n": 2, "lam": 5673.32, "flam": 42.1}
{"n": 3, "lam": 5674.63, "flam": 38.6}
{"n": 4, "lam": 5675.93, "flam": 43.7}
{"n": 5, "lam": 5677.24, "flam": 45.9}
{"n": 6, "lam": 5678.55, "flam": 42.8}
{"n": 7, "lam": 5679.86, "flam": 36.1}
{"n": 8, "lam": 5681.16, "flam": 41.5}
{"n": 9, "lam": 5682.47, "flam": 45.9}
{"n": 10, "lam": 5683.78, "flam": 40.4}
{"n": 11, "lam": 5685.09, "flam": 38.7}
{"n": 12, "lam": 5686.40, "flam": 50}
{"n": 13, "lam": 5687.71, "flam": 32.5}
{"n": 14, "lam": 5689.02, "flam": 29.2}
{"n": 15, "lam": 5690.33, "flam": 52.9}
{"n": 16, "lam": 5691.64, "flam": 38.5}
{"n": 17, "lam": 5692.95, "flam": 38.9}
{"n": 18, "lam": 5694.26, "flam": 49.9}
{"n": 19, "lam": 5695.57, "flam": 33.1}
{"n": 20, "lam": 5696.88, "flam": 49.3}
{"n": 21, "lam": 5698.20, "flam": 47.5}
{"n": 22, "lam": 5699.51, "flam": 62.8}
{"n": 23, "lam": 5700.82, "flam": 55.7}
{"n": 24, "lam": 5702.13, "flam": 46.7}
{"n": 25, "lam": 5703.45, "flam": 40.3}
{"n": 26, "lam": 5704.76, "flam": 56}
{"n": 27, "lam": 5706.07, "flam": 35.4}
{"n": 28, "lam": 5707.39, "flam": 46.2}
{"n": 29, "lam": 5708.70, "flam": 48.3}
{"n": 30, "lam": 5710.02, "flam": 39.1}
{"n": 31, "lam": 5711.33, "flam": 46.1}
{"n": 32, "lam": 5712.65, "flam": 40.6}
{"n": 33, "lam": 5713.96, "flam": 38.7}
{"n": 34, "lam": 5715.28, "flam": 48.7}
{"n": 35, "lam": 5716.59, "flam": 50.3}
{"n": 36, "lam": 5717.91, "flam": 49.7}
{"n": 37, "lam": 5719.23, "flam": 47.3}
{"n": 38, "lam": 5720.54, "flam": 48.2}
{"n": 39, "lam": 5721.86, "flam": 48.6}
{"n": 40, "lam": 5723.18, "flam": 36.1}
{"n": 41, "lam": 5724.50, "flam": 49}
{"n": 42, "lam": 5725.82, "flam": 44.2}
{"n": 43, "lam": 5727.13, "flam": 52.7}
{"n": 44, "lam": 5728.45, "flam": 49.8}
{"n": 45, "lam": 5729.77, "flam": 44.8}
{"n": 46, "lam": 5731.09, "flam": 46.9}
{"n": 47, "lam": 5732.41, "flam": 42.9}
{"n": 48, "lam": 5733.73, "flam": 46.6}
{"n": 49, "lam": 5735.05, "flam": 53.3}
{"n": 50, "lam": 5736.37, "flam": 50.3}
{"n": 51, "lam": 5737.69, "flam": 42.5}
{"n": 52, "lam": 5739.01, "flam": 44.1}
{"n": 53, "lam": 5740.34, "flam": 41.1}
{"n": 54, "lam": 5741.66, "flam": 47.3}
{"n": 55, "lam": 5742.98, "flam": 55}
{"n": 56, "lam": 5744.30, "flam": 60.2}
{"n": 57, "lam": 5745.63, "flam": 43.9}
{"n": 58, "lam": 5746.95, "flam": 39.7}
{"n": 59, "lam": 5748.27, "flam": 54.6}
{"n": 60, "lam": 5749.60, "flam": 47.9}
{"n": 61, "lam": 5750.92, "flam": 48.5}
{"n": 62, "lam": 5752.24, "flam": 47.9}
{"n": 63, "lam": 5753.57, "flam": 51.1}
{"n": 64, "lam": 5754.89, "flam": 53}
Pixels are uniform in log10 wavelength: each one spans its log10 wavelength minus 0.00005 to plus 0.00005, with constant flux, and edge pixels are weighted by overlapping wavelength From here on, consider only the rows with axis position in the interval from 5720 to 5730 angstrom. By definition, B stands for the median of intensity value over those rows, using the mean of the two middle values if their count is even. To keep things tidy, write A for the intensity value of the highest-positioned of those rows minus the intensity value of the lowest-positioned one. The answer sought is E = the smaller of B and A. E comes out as -3.4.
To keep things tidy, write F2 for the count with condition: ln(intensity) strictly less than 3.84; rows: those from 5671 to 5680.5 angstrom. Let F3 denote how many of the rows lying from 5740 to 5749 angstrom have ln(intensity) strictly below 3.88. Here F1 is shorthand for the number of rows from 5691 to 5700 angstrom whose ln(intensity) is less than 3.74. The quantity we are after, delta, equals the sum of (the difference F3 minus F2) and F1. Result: 0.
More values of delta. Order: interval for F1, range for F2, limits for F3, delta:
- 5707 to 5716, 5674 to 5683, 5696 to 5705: -1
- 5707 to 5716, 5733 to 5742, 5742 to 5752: 3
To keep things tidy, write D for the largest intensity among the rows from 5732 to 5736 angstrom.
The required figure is 53.3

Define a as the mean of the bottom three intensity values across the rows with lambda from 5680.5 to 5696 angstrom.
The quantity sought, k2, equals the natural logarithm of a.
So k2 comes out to 3.45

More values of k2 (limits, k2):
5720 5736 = 3.72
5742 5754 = 3.78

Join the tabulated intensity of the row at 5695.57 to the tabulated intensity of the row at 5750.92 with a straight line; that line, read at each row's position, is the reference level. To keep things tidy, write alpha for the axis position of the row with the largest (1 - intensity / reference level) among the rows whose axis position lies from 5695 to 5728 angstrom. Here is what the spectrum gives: 5723.18 angstrom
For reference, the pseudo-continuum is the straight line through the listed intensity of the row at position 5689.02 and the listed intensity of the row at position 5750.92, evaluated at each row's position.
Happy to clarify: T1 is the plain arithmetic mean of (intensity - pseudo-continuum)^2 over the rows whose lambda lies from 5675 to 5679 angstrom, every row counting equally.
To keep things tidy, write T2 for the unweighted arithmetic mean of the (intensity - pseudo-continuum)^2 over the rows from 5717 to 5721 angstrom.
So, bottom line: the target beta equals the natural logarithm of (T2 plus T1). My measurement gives 6.1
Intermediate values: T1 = 348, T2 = 97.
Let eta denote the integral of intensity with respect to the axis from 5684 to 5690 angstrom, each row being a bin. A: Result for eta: 232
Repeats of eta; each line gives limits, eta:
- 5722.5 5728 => 251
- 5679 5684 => 206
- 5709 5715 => 252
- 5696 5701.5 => 291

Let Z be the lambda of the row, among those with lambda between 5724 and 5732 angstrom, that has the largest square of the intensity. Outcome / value 5727.13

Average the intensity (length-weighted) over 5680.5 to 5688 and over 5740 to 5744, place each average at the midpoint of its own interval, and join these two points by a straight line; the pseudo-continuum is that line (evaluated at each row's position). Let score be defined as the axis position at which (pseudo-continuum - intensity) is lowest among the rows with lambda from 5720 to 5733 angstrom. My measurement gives 5727.13 angstrom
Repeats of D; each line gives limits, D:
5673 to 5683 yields 45.9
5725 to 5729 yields 52.7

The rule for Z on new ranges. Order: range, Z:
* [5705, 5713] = 5708.70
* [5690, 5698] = 5690.33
